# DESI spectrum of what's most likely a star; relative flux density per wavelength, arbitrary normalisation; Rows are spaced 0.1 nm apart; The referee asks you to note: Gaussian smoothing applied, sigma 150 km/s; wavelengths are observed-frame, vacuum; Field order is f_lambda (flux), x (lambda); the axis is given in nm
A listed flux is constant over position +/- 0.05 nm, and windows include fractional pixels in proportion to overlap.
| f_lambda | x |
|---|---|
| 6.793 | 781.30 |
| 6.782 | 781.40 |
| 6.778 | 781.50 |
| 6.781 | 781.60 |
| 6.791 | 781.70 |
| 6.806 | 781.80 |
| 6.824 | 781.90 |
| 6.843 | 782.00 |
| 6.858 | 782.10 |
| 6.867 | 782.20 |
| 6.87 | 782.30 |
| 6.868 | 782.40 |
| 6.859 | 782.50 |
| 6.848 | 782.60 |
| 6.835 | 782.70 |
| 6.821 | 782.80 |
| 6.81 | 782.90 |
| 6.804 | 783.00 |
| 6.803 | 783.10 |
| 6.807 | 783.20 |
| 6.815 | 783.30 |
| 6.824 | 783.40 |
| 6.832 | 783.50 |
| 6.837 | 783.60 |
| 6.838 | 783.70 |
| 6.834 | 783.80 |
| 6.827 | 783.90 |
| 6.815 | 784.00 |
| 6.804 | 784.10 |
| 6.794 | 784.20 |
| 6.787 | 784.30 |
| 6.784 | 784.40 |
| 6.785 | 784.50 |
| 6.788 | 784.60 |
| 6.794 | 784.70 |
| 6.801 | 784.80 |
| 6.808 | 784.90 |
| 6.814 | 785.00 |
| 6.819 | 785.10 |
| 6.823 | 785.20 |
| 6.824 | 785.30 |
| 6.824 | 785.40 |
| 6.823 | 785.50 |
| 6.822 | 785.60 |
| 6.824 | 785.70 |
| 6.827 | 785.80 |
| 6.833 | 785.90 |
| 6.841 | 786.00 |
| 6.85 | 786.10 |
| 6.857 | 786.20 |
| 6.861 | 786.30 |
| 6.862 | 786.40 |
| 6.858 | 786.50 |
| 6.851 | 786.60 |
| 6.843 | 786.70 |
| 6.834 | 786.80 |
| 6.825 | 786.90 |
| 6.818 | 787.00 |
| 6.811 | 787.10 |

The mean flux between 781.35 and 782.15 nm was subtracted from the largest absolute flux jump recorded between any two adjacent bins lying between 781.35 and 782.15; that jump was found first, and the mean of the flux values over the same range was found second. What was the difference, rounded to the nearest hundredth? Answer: -6.79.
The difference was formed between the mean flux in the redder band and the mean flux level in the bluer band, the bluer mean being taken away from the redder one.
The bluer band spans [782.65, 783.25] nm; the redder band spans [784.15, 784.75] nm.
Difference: -0.02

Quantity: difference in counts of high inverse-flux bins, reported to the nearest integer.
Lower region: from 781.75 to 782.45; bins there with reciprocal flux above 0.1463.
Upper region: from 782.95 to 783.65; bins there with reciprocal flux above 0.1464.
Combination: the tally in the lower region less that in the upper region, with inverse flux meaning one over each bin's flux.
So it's -3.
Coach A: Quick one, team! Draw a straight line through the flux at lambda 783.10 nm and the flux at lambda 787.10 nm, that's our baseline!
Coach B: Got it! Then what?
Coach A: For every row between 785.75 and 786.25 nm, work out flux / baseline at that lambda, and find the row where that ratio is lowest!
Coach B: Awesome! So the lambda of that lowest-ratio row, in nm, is 785.80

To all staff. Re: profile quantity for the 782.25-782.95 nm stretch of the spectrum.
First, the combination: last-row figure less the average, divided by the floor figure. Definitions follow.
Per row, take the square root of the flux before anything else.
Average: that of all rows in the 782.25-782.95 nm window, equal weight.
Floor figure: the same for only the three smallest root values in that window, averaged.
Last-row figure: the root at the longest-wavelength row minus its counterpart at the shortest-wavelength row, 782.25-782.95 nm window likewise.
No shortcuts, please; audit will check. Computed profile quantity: -1.006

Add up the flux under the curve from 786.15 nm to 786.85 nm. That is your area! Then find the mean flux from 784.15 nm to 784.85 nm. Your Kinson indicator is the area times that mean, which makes 32.6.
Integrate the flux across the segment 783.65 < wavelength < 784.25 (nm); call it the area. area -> 4.09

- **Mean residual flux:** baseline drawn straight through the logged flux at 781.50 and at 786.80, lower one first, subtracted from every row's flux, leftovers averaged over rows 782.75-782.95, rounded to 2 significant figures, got 0.023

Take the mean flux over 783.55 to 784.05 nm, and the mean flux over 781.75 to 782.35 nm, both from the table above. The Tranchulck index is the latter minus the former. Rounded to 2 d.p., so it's 0.01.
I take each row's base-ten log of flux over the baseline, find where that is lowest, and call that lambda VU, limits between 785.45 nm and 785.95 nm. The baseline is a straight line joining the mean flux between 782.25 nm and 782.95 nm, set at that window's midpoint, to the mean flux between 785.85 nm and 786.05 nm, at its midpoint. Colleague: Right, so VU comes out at 785.60 nm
